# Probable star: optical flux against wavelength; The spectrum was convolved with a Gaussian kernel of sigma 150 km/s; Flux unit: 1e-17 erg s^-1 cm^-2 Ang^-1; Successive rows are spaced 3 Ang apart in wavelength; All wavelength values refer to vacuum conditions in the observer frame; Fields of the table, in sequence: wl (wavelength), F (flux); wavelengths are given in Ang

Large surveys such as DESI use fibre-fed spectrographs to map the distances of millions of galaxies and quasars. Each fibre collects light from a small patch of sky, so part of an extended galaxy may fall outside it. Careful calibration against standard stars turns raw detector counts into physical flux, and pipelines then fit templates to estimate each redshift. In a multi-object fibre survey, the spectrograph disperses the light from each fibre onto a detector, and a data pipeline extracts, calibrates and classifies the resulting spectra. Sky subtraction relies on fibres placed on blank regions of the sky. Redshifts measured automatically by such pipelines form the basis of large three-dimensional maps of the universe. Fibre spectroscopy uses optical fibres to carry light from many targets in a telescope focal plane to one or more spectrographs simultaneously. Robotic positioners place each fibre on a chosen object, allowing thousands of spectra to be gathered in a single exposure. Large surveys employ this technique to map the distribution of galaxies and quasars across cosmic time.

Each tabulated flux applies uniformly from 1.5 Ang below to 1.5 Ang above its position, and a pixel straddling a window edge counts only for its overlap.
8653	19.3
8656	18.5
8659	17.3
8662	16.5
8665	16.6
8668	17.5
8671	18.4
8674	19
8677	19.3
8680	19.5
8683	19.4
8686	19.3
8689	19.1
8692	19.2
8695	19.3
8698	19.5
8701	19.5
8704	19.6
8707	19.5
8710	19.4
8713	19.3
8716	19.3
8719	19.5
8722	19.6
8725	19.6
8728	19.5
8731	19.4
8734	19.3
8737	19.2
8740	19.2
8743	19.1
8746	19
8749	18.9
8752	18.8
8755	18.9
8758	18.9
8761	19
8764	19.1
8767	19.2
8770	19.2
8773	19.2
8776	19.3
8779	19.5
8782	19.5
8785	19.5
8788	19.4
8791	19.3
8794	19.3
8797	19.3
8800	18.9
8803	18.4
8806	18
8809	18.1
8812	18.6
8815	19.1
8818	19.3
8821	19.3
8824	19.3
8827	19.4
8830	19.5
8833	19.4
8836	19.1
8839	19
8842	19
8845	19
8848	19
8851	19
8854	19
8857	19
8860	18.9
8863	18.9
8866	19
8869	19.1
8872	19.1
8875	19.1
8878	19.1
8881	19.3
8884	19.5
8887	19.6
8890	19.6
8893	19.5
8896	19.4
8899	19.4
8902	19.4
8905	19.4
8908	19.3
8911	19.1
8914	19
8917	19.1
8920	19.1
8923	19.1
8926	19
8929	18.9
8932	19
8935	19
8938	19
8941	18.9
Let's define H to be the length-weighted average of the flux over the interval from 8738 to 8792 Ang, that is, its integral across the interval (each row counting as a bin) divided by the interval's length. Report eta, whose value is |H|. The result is 19.2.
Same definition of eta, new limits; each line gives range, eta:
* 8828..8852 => 19.1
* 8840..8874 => 19.0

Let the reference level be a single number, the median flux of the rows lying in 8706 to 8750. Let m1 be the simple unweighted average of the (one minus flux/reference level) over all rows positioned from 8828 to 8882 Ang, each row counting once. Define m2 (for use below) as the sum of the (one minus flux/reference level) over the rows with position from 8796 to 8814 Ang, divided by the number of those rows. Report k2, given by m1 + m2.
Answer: 0.050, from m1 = 0.011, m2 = 0.039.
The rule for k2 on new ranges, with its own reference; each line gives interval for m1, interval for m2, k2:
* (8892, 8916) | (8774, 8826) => 0.012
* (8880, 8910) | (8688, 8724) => -0.012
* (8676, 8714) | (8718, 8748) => -0.006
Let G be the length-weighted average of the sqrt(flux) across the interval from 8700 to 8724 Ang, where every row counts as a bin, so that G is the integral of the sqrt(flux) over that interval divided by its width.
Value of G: 4.41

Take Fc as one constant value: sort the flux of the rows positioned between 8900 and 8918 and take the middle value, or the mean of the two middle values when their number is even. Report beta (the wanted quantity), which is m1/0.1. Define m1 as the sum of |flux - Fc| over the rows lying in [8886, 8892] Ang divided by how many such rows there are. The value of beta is 4.0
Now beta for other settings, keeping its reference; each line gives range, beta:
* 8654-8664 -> 17.7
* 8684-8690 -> 1.0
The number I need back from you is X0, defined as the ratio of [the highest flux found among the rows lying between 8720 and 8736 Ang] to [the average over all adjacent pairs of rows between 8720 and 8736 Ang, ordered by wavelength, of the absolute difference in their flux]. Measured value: 261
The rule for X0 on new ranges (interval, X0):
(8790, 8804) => 86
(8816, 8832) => 390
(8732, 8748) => 257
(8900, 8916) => 194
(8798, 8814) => 50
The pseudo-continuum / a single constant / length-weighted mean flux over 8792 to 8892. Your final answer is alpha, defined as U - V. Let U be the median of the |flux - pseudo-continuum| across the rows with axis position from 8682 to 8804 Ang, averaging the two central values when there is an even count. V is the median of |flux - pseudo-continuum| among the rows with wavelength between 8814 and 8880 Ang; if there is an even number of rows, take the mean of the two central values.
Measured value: 0.16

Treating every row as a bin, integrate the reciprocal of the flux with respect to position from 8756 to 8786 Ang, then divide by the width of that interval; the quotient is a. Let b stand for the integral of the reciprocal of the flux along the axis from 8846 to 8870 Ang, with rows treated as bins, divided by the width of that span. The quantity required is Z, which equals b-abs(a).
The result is 0.0007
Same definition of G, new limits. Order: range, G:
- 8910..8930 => 4.36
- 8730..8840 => 4.37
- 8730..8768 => 4.37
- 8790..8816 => 4.33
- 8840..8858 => 4.36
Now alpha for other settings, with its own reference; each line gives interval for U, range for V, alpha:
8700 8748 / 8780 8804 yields 0.05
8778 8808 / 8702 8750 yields 0.10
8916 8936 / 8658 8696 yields -0.26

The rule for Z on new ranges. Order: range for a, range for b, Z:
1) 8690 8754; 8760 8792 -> 0.0000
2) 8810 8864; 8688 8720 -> -0.0008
